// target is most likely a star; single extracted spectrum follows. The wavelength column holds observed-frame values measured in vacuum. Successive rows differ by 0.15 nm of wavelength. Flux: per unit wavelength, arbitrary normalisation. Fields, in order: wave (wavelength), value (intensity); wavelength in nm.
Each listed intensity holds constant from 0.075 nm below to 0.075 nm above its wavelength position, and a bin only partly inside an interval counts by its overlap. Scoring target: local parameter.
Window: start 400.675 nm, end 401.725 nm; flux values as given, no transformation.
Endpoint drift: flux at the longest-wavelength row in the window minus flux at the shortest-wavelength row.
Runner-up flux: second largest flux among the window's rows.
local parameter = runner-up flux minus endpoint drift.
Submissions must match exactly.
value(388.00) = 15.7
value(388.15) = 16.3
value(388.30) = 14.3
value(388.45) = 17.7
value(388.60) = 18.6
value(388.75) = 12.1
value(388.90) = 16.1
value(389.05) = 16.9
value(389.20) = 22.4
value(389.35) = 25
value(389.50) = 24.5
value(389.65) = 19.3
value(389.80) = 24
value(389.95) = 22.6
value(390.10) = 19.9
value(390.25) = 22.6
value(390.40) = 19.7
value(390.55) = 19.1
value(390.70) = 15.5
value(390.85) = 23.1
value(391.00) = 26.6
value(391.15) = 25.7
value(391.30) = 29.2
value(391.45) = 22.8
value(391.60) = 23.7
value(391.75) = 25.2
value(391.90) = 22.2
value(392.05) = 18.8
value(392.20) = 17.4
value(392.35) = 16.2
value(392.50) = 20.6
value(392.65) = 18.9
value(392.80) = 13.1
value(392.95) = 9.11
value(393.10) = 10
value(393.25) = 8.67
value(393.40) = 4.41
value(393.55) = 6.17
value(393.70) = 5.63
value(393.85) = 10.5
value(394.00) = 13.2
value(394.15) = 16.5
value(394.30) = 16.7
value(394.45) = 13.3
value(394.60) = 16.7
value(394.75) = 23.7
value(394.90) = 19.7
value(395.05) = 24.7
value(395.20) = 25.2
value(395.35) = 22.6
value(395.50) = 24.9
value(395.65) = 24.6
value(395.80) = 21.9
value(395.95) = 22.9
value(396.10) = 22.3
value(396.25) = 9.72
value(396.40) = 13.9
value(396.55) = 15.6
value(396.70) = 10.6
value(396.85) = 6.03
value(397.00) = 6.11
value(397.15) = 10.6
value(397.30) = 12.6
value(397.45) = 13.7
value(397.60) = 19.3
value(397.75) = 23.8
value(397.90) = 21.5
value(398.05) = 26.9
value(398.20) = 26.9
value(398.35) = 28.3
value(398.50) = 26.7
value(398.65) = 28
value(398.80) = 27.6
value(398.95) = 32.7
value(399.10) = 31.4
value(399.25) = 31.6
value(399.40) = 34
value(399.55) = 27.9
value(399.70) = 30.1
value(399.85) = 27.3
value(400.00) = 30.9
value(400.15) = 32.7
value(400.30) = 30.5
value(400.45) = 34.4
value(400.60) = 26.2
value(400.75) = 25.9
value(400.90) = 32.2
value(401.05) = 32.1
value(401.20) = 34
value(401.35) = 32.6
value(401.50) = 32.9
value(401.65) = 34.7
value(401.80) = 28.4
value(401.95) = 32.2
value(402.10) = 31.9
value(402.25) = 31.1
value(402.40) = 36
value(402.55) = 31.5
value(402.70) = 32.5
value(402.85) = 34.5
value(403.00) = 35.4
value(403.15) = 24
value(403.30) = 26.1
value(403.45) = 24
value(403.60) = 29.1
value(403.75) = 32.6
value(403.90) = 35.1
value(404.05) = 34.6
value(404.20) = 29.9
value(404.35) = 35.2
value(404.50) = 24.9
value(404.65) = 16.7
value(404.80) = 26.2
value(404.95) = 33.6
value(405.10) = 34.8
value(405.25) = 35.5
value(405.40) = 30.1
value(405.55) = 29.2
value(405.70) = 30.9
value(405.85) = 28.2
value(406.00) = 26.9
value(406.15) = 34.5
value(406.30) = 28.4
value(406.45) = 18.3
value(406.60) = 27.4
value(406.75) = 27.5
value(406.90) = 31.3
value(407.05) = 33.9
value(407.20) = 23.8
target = 25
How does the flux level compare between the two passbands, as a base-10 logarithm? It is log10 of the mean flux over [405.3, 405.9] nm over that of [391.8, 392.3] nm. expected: 0.18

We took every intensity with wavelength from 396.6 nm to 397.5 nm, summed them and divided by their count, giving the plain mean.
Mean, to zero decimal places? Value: 10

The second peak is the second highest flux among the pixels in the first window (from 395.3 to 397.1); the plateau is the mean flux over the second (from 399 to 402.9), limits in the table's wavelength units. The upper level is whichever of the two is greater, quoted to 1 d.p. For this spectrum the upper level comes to 31.5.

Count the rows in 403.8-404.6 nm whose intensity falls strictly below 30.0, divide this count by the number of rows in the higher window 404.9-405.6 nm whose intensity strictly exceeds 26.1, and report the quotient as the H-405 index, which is 0.4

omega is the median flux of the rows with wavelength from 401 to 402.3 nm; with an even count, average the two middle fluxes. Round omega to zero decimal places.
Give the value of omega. 32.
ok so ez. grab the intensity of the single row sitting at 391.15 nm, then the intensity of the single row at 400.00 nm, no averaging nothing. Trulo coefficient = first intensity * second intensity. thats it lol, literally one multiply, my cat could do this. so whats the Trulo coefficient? 794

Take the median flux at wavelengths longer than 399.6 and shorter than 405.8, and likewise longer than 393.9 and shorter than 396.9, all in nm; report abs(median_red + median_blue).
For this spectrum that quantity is 50.1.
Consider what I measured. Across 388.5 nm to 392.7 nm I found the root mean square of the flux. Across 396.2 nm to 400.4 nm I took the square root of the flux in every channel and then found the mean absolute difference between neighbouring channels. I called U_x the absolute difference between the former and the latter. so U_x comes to 21.1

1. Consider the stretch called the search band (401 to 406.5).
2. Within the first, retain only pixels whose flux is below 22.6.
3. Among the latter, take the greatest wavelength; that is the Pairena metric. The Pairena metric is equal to 406.45 nm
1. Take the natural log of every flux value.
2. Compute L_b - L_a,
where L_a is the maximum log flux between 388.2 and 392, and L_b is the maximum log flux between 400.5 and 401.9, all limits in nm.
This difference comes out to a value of 0.17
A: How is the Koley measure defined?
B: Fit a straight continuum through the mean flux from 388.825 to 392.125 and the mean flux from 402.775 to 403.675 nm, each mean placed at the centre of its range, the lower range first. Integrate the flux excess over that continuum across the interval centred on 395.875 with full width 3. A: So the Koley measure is -23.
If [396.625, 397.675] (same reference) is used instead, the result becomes -15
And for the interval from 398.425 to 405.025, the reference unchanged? 16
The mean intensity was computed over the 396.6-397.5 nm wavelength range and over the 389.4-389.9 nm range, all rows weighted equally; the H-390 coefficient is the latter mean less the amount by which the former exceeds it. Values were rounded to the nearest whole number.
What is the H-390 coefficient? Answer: 35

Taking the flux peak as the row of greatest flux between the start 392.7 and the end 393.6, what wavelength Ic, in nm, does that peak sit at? 392.80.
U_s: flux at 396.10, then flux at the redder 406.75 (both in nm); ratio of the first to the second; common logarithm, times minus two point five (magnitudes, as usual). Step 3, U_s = 0.23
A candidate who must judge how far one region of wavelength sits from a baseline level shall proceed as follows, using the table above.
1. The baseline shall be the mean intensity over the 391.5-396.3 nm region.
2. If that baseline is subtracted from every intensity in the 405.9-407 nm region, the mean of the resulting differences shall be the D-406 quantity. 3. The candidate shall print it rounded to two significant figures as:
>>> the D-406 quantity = 11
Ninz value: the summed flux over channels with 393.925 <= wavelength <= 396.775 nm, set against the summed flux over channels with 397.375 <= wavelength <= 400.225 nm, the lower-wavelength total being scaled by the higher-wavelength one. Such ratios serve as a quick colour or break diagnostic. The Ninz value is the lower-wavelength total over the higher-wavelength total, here 0.69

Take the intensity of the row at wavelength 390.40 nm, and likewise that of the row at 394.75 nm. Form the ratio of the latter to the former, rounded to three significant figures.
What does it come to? 1.20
